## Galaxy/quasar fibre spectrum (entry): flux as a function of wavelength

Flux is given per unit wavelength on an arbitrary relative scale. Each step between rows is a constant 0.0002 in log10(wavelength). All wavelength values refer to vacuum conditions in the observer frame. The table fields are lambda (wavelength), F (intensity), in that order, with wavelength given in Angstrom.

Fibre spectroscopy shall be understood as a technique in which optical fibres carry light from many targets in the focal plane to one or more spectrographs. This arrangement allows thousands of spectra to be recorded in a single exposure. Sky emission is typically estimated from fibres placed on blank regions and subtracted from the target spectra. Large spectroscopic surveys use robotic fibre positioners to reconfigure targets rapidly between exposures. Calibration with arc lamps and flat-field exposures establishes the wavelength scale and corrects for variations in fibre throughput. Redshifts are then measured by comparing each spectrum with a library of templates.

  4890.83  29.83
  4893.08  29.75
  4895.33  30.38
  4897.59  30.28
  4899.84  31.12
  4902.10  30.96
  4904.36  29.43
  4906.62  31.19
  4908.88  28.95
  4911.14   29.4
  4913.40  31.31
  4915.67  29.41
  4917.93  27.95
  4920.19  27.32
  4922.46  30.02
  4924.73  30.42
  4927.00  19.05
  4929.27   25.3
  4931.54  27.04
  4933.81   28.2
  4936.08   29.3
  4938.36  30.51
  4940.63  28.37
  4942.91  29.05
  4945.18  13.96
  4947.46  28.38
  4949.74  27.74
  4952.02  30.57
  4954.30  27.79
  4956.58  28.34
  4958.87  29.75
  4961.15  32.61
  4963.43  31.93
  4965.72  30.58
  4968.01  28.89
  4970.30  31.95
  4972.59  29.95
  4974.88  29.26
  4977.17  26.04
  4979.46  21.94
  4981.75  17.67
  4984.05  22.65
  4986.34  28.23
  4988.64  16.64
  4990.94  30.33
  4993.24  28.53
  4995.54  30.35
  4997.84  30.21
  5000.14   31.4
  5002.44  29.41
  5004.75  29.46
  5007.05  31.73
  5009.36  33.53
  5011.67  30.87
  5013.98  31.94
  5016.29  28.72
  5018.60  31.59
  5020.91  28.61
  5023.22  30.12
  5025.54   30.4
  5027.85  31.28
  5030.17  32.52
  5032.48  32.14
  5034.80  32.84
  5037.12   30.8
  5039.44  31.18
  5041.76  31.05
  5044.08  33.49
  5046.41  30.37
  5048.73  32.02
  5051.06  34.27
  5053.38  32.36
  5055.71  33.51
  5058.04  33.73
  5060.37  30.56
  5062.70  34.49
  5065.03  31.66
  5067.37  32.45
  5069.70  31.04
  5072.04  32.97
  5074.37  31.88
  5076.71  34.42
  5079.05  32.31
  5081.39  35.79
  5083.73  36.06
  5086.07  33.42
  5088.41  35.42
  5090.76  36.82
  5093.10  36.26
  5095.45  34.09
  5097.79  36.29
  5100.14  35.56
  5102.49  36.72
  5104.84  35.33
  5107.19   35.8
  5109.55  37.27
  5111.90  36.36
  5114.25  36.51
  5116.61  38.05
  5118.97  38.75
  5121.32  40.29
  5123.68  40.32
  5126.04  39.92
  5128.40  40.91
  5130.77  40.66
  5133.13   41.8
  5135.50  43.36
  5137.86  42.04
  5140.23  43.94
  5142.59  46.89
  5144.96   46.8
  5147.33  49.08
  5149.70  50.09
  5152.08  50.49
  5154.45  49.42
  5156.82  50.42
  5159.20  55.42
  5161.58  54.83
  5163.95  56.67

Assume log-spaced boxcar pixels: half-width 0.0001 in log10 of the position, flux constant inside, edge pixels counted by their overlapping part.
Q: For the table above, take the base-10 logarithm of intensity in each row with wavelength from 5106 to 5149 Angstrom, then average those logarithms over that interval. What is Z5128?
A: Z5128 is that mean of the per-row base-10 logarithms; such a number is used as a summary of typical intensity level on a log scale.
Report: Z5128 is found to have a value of 1.61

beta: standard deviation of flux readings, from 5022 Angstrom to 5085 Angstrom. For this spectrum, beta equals 1.6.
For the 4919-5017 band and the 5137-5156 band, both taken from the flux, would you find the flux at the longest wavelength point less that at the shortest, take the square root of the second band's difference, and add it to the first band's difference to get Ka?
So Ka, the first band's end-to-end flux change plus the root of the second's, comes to 4.1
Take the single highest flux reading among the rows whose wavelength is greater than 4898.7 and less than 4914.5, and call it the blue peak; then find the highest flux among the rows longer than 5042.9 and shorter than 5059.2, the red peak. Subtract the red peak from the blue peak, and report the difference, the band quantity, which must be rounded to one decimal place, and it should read -3.0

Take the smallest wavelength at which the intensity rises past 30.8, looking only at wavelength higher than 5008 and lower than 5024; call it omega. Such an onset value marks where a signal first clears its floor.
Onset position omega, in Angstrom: 5009.36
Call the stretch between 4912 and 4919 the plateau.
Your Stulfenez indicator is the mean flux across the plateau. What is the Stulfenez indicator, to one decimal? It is 29.6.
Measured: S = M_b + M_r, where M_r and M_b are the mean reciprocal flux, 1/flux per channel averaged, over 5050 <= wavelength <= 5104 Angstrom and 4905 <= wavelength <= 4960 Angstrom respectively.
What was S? 0.0664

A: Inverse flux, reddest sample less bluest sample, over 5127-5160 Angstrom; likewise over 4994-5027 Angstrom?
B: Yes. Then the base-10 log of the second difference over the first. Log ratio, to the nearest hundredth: -2.07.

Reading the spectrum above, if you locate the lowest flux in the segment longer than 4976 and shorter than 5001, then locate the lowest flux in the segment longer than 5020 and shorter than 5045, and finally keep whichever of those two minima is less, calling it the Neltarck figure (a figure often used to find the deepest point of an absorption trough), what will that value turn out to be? 16.6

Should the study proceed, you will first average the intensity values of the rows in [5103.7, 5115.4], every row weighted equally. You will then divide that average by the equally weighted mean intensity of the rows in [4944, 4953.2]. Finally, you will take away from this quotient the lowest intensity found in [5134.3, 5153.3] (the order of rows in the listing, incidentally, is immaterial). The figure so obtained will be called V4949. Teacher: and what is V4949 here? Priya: -40.6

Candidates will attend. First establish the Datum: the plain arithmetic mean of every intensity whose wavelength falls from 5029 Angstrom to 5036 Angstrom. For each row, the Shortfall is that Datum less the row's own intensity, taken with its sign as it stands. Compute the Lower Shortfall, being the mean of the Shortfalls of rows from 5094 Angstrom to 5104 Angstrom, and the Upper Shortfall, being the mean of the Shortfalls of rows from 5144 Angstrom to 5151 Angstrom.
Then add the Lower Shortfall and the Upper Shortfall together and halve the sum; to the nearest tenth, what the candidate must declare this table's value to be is -9.7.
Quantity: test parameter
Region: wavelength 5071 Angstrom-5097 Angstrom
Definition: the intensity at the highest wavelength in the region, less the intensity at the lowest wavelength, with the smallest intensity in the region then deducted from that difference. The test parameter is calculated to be -30.8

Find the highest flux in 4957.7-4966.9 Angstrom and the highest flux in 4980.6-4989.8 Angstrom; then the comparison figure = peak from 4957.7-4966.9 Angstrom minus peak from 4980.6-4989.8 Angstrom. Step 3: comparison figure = 4.4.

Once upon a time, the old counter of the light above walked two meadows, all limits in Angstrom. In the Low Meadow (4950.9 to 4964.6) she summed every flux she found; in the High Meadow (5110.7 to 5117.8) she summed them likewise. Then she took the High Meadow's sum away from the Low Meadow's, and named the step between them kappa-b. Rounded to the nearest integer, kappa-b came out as 70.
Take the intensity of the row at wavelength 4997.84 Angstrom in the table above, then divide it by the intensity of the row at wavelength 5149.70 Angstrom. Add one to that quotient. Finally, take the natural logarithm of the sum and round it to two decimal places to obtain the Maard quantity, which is 0.47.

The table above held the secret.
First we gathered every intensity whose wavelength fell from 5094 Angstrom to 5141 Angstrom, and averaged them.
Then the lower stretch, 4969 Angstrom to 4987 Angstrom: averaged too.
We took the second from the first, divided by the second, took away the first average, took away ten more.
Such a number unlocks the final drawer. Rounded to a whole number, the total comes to -48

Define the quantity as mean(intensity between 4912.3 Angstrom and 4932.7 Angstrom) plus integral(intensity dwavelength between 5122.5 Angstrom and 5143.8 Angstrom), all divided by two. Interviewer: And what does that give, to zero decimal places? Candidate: 463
